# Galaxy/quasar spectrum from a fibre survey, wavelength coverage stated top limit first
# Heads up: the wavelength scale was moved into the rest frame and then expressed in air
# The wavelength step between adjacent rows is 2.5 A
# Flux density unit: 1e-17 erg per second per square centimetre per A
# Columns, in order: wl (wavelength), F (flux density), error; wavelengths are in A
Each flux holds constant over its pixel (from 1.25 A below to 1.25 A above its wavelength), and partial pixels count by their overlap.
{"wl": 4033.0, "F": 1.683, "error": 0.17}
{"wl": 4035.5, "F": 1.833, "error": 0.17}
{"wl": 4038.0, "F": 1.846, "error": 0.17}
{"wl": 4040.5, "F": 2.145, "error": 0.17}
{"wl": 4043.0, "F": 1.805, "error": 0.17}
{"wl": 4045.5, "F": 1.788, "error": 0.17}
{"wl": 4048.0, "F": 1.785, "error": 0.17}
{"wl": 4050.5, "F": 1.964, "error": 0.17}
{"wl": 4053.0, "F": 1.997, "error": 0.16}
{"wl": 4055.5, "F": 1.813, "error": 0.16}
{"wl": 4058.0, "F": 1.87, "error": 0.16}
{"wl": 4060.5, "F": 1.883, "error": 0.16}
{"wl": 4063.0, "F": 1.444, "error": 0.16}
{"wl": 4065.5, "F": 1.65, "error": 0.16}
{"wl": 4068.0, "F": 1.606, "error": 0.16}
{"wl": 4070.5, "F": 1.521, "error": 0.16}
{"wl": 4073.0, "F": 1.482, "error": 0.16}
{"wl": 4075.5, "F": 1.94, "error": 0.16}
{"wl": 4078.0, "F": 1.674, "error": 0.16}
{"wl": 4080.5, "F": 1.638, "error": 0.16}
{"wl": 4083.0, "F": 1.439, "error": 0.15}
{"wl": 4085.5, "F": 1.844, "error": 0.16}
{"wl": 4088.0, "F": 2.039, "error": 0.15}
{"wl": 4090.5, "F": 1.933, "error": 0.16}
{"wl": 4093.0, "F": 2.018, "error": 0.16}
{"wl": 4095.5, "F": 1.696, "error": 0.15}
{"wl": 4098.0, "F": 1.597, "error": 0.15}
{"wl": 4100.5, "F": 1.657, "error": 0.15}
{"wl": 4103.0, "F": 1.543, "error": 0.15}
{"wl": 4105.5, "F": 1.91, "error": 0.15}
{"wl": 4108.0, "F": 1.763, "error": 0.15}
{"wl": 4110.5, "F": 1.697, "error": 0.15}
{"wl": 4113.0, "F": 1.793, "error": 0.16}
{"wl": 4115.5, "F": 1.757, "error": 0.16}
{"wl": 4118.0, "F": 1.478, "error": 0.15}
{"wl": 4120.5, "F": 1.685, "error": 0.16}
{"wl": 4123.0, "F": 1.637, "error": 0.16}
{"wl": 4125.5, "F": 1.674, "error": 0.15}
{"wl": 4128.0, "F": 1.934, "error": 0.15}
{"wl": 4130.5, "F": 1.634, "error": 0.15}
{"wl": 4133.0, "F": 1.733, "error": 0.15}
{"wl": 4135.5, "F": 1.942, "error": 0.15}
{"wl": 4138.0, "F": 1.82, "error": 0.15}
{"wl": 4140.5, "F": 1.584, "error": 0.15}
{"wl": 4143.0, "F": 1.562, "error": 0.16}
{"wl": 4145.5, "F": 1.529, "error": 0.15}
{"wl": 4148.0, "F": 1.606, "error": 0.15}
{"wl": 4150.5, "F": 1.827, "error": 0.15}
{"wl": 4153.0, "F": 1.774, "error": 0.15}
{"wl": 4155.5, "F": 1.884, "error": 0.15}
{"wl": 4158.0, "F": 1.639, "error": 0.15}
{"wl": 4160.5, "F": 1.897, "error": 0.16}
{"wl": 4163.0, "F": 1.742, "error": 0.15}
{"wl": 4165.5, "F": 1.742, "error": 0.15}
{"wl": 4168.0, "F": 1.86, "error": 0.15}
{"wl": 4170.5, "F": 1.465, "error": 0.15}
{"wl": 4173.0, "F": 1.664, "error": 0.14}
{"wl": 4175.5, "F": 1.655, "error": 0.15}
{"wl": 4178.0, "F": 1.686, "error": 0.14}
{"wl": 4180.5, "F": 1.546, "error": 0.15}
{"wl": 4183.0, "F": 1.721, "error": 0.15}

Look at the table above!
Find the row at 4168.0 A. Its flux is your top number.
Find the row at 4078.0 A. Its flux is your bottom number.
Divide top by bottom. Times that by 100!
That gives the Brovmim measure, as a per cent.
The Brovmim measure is 111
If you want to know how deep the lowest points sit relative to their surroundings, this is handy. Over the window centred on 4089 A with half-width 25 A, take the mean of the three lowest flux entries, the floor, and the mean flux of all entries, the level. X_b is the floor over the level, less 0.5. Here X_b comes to 0.36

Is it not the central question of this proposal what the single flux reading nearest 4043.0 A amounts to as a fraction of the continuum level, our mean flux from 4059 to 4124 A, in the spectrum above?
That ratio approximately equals 1.06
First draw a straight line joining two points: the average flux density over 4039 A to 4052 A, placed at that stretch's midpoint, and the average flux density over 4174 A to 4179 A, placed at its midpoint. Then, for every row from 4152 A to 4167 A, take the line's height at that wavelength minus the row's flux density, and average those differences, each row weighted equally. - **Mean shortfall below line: -0.08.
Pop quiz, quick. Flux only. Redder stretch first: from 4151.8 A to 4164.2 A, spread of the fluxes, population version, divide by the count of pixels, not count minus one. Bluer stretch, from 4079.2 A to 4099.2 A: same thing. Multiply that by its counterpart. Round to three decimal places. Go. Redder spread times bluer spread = 0.019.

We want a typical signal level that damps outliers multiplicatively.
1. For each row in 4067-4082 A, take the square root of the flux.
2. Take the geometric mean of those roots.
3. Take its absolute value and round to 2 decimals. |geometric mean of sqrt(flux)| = 1.28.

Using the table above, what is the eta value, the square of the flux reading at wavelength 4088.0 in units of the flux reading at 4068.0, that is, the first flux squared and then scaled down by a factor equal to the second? 2.6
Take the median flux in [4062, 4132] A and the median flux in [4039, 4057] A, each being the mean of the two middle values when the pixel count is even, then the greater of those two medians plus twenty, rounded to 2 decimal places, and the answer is 21.81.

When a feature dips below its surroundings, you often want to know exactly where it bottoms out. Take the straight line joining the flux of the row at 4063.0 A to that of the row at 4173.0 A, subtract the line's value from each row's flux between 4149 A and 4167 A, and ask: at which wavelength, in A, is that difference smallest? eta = 4158.0 A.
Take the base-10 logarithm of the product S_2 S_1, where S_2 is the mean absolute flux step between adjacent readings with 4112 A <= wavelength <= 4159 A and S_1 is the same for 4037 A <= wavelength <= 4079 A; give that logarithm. -1.62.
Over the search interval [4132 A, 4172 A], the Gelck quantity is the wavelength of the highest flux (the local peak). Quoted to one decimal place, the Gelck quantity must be 4135.5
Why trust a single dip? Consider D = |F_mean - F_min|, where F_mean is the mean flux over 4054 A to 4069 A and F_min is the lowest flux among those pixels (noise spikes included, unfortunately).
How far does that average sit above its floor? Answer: 0.27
